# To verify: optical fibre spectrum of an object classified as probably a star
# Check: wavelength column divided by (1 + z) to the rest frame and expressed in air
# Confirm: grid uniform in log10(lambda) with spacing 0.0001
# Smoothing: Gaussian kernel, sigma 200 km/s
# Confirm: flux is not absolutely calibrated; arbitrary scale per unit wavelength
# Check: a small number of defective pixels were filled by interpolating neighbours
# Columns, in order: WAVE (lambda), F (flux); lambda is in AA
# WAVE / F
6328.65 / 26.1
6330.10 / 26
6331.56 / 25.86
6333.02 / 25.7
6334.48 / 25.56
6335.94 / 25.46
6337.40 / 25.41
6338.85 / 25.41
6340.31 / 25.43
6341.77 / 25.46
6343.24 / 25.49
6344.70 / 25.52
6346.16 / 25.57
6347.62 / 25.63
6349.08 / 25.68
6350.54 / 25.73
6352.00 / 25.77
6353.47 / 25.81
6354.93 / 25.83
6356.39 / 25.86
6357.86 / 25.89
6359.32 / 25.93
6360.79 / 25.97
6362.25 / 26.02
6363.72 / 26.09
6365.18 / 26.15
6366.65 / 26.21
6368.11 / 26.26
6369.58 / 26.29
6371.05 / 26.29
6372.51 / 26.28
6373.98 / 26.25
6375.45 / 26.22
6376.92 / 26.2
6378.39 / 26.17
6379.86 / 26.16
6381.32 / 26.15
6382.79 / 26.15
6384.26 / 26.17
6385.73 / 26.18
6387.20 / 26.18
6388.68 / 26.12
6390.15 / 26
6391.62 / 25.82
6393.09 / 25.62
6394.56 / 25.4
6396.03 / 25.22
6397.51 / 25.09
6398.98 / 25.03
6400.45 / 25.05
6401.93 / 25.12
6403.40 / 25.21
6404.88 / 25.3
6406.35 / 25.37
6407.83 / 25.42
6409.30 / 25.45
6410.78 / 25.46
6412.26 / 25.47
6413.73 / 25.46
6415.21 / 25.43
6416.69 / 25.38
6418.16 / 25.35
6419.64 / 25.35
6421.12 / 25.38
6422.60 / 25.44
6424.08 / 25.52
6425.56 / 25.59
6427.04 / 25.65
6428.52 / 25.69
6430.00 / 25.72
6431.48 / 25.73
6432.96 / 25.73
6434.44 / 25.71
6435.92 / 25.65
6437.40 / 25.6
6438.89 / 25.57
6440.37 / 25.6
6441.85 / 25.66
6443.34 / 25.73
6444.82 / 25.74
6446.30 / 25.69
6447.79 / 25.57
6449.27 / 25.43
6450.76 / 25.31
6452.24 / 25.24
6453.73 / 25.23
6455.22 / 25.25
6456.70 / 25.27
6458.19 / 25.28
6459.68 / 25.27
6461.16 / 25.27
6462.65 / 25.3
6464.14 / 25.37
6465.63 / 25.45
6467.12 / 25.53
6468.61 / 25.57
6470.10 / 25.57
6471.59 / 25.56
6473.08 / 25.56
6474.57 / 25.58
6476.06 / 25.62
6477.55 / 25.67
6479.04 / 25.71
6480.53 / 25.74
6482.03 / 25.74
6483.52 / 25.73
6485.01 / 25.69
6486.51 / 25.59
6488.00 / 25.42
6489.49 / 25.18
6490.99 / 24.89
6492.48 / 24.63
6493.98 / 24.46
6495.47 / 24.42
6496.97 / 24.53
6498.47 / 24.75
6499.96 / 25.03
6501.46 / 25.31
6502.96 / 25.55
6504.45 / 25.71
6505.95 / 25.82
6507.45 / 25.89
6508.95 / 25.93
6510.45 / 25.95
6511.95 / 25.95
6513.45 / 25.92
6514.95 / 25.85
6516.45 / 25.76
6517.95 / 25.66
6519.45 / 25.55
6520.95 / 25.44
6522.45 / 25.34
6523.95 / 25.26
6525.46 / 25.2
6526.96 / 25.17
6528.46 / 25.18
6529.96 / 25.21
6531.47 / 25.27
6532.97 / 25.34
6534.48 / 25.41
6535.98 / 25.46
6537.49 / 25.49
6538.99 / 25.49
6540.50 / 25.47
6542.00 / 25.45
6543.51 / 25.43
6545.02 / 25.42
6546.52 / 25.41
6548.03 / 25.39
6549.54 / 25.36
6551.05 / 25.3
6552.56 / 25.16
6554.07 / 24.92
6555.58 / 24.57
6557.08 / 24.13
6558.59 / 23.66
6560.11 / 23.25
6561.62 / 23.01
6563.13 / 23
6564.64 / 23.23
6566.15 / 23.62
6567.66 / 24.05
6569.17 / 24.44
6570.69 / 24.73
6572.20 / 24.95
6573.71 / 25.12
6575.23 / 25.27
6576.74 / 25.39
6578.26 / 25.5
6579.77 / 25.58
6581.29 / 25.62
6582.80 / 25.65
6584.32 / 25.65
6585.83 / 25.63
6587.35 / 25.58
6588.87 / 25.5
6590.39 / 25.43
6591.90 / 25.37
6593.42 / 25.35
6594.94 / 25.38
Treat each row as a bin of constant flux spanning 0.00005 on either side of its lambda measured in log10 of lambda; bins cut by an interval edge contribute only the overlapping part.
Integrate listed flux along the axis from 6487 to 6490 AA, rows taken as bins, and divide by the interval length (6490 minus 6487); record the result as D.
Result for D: 25.4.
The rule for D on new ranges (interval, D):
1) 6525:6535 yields 25.3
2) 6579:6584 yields 25.6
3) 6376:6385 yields 26.2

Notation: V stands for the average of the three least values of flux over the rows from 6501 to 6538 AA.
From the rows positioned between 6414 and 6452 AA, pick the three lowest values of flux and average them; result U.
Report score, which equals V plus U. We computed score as 50.5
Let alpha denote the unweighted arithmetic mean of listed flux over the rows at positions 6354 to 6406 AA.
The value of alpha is 25.88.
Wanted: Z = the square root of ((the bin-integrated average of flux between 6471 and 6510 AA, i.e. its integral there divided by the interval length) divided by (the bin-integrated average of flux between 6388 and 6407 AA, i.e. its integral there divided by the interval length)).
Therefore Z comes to 1.00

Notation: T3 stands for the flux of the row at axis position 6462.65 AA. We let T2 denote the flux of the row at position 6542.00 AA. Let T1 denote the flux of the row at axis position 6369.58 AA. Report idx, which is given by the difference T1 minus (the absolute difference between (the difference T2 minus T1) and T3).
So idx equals 0.15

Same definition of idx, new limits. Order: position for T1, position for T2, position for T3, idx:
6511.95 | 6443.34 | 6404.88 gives 0.43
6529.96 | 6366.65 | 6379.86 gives 0.05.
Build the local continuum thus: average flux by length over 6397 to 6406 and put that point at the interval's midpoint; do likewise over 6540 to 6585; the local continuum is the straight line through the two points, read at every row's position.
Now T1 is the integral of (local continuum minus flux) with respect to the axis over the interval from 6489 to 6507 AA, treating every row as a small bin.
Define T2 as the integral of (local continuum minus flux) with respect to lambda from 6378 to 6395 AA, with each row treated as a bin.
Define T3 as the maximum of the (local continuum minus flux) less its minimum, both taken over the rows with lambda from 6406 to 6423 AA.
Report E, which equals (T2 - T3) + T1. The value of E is -16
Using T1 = -2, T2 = -14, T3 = 0.11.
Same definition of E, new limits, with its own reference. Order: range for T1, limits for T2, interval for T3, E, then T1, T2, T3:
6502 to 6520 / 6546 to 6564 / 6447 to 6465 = -9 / -16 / 7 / 0.33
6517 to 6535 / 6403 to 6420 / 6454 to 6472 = -13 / -8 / -4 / 0.35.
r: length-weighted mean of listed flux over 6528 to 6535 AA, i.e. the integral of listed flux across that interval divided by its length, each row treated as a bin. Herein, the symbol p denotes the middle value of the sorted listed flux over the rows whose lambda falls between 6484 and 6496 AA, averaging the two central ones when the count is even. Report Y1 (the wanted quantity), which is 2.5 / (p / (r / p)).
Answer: 0.101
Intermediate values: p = 25.0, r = 25.3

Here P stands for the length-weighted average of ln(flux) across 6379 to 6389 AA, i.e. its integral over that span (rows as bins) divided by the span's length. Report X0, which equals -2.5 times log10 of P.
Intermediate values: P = 3.264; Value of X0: -1.284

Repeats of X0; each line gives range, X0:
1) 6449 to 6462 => -1.273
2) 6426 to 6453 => -1.277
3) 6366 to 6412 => -1.280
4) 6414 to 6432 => -1.276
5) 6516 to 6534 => -1.274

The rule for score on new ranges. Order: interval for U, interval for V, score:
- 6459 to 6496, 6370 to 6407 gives 49.6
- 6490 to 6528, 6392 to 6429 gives 49.5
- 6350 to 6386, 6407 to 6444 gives 51.1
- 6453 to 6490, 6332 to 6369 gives 50.6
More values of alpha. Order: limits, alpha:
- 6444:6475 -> 25.43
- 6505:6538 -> 25.55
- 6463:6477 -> 25.53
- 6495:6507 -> 25.14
